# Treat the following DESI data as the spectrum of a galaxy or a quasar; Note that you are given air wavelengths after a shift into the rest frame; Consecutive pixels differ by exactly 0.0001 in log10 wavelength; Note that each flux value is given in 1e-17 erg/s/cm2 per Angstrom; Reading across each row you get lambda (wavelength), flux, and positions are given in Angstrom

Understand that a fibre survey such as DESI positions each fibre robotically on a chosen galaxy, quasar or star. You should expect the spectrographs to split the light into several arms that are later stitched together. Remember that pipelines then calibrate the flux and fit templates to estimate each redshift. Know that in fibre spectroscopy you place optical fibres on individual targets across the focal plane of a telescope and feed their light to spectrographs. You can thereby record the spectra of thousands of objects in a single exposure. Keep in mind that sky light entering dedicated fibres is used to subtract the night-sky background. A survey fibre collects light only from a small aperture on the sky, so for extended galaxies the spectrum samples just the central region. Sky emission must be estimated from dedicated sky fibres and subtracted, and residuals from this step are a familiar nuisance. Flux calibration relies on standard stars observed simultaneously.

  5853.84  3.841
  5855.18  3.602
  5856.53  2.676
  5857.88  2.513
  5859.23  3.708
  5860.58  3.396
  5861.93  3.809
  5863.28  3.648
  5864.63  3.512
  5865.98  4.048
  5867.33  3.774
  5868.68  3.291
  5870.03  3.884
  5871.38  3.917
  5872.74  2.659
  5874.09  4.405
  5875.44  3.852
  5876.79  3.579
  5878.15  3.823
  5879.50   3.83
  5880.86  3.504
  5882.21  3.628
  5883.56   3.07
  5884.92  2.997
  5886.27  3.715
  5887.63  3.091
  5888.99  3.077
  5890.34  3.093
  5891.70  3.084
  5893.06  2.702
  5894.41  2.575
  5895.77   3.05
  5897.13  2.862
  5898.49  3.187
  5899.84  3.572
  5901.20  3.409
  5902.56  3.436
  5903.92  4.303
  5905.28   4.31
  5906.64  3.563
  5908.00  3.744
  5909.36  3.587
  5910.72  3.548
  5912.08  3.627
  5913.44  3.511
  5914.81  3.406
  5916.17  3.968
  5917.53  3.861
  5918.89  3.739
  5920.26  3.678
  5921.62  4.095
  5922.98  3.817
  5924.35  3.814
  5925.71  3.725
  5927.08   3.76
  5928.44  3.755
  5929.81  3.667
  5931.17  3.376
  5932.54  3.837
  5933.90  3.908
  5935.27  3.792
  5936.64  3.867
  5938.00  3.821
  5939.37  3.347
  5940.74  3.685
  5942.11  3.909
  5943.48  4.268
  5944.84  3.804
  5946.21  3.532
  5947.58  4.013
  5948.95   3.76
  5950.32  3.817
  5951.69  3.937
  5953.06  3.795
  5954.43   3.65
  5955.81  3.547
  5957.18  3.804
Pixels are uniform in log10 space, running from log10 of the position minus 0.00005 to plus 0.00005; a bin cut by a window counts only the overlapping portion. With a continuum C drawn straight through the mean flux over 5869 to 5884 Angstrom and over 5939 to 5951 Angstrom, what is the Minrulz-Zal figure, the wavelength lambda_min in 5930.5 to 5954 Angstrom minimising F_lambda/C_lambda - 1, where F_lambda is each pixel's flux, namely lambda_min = 5939.37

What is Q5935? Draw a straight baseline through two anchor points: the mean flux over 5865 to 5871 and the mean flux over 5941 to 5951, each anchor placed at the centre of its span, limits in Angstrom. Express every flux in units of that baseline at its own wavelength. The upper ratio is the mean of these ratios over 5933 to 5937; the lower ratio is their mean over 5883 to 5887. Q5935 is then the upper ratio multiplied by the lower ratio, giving 0.86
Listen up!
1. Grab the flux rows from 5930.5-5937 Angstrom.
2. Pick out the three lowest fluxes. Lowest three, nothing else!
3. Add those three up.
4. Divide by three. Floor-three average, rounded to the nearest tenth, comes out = 3.7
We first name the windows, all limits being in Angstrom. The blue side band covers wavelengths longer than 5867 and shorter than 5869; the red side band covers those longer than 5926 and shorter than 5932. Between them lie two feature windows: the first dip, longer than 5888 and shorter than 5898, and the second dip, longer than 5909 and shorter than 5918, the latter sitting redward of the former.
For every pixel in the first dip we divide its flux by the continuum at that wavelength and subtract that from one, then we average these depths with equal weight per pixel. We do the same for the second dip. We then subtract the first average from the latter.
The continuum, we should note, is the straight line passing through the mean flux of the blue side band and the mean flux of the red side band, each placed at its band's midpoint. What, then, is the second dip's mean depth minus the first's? -0.19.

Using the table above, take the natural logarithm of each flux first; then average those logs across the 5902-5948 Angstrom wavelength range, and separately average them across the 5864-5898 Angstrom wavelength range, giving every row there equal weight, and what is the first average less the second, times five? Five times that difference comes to 0.6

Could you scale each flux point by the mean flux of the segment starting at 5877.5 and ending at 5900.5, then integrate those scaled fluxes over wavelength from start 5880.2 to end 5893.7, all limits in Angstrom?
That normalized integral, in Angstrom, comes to 13.4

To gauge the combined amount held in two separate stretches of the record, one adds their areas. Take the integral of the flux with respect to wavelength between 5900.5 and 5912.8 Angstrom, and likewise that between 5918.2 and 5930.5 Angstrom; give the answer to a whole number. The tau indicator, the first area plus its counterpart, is 92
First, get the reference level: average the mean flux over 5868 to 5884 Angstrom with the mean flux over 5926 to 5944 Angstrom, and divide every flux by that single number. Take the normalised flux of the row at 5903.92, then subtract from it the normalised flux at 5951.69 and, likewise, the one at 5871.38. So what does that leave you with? -0.96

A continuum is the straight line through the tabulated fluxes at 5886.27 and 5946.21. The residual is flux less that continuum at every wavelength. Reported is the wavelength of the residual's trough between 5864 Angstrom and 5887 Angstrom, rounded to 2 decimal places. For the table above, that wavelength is 5872.74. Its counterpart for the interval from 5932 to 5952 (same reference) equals 5939.37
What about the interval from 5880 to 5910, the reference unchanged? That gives 5894.41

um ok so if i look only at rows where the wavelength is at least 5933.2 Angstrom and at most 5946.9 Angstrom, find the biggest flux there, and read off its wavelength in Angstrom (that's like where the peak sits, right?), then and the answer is 5943.48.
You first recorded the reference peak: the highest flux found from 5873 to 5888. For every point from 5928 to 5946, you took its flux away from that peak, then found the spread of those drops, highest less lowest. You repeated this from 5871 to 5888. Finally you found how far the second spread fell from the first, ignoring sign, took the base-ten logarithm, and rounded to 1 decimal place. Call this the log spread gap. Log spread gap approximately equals -0.1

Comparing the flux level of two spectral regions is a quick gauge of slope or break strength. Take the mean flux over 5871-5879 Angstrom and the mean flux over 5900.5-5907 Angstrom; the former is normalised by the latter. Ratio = 0.97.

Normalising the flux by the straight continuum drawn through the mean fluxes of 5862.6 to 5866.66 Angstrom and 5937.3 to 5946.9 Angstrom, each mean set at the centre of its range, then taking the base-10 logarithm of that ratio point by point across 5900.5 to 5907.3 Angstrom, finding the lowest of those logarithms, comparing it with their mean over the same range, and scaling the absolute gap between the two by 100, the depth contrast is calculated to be 4.5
